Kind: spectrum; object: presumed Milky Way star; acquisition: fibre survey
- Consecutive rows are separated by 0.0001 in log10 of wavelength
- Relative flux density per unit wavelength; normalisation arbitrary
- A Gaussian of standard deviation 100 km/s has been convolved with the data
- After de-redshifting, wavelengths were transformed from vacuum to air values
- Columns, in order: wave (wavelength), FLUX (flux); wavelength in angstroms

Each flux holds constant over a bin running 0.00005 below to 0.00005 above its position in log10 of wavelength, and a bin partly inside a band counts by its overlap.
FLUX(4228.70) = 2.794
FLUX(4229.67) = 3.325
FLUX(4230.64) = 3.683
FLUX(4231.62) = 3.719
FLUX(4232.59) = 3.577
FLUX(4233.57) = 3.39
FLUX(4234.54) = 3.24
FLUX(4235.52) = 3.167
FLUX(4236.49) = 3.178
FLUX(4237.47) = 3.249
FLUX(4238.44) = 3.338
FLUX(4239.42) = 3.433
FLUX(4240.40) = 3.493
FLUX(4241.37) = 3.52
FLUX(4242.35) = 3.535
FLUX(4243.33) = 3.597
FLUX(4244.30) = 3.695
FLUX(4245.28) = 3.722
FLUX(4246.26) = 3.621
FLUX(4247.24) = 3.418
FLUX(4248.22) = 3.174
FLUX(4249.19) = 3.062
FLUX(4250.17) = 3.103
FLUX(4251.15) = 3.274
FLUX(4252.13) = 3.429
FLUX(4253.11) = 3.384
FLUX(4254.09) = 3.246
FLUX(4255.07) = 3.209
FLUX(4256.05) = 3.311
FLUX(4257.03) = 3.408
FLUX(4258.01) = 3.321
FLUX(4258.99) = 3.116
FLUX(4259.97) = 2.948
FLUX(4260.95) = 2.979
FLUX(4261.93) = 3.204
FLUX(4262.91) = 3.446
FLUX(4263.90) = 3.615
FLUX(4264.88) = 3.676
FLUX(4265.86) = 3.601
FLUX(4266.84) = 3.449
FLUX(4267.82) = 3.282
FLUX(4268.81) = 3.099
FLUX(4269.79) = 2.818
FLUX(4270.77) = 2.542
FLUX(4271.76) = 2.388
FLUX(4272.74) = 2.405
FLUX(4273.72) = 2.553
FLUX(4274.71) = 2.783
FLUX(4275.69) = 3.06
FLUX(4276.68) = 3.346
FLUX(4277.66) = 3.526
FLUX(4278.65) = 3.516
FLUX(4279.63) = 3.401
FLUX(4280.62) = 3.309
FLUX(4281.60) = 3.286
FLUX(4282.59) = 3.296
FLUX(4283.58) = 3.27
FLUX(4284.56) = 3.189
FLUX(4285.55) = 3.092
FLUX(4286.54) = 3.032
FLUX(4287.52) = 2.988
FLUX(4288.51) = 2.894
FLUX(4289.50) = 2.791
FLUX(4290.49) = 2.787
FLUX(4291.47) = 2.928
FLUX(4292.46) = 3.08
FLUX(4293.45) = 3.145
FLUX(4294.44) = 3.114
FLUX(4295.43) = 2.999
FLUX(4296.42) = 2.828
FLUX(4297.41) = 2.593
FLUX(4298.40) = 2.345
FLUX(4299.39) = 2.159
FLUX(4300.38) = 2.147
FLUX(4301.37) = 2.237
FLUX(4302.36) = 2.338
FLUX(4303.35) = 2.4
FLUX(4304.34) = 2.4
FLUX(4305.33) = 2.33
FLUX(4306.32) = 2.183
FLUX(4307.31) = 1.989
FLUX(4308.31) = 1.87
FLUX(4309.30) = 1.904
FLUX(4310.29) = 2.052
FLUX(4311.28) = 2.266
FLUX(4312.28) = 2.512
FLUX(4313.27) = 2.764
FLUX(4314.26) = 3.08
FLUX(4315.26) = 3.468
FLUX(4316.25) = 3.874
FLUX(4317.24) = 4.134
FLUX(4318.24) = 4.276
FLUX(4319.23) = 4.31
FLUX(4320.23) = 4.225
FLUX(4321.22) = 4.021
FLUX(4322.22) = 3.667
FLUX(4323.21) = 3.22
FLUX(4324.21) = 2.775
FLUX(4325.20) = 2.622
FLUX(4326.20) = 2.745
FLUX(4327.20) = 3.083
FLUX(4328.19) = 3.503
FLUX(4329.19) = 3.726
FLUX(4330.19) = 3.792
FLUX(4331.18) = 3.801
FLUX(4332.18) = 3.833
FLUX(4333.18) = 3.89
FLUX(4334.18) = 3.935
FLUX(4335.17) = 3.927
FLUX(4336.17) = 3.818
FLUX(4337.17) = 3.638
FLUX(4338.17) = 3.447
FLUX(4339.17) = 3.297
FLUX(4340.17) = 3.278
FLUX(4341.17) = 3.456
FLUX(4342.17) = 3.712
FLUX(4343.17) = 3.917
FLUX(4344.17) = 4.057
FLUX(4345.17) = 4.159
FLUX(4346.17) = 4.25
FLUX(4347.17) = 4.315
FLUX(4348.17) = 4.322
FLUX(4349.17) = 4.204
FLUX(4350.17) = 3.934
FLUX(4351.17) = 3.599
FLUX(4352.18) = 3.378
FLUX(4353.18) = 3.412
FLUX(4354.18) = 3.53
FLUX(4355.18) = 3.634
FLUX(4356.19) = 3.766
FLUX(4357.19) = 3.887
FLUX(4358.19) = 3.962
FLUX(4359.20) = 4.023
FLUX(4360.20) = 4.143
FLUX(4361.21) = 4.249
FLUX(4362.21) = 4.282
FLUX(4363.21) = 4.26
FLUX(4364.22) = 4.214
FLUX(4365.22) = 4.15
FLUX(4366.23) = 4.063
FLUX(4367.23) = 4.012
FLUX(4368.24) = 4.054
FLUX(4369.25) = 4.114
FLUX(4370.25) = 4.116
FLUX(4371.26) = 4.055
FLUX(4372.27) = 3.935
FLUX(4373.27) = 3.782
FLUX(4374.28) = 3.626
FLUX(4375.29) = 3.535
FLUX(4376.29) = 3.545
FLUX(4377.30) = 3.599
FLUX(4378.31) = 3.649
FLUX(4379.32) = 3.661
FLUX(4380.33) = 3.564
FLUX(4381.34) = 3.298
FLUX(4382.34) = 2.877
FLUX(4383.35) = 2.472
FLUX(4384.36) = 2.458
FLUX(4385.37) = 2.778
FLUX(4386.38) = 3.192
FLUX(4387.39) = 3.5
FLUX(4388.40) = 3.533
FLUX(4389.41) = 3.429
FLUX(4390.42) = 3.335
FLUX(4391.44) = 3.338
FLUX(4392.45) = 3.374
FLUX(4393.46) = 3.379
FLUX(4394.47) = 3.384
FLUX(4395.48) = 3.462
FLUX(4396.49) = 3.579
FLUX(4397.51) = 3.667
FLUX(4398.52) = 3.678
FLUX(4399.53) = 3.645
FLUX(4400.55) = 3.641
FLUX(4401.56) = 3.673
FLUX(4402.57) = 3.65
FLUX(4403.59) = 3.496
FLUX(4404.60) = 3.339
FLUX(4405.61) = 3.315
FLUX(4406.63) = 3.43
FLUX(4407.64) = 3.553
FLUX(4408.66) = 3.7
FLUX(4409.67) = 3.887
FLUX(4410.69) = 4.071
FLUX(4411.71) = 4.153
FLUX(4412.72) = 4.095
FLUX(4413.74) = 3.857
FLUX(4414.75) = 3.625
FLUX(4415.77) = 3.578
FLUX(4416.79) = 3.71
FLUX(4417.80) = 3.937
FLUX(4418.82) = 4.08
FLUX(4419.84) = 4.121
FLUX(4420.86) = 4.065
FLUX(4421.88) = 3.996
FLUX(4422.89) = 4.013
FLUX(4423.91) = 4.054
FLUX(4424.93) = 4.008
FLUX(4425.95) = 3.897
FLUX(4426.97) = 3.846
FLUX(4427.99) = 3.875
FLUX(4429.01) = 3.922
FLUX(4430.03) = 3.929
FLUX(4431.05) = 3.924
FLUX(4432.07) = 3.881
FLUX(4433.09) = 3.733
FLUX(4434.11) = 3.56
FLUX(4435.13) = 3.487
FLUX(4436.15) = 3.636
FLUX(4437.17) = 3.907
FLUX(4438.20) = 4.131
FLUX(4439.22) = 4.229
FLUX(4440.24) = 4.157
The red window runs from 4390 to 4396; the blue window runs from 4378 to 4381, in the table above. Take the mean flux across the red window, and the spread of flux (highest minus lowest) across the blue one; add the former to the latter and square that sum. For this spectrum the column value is 12.1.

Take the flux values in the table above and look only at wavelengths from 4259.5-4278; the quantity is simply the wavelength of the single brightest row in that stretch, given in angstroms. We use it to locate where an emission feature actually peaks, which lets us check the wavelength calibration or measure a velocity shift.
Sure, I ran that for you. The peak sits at 4264.88 angstroms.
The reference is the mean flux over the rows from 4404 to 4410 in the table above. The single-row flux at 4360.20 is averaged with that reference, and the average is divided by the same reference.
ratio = 1.09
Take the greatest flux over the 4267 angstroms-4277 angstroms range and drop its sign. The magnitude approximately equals 3.3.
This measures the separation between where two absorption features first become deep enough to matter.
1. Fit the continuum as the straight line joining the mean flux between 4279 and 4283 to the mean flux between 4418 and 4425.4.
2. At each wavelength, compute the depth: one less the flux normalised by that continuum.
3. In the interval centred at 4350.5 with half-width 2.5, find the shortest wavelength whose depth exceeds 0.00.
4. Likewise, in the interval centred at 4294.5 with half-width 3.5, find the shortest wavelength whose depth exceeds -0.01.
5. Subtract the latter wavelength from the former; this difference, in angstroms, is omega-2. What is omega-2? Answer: 59.7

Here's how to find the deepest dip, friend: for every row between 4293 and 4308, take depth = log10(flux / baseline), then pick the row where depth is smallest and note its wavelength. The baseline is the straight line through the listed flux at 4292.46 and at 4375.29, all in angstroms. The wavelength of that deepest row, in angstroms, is 4307.31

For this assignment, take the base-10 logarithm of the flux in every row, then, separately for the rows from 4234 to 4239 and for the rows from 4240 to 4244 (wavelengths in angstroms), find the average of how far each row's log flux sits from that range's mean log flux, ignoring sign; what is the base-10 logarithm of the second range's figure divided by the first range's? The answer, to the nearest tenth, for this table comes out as -0.3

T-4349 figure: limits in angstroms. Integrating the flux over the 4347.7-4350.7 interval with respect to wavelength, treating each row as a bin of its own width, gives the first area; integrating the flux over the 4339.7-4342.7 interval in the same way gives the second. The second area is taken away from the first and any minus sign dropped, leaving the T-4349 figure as 2.0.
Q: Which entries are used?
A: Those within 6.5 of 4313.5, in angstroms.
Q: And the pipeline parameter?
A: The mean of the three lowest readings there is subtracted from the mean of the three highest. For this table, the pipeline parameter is 2.3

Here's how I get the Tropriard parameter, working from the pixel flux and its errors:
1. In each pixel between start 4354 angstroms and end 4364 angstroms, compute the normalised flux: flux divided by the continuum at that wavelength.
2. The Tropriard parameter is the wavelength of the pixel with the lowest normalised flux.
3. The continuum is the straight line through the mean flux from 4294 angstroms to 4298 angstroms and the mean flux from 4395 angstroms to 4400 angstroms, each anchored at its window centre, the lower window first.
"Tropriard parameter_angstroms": 4354.18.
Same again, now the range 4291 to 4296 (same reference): 4291.47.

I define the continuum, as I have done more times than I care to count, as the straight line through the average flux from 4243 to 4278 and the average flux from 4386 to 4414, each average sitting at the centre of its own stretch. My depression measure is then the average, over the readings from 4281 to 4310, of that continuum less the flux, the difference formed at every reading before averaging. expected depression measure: 0.63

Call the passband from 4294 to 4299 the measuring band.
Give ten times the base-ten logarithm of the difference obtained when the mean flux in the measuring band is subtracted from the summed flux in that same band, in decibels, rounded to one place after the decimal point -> 10.5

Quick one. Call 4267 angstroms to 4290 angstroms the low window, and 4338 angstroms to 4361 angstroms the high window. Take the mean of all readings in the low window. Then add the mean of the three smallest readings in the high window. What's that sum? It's 6.36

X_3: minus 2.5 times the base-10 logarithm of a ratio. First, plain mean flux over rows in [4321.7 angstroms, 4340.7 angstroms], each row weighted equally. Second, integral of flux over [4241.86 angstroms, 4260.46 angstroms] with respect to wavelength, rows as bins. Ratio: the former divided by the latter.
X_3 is 3.13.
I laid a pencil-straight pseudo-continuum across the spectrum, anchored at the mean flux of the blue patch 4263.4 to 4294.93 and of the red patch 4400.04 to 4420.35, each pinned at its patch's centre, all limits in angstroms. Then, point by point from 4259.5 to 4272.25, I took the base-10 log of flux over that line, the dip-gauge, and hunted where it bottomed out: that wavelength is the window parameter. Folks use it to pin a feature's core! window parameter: 4271.76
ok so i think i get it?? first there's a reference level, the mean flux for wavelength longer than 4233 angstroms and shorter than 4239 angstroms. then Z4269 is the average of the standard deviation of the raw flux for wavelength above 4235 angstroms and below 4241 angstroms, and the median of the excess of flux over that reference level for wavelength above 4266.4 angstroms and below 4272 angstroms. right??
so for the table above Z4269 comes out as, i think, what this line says -0.09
